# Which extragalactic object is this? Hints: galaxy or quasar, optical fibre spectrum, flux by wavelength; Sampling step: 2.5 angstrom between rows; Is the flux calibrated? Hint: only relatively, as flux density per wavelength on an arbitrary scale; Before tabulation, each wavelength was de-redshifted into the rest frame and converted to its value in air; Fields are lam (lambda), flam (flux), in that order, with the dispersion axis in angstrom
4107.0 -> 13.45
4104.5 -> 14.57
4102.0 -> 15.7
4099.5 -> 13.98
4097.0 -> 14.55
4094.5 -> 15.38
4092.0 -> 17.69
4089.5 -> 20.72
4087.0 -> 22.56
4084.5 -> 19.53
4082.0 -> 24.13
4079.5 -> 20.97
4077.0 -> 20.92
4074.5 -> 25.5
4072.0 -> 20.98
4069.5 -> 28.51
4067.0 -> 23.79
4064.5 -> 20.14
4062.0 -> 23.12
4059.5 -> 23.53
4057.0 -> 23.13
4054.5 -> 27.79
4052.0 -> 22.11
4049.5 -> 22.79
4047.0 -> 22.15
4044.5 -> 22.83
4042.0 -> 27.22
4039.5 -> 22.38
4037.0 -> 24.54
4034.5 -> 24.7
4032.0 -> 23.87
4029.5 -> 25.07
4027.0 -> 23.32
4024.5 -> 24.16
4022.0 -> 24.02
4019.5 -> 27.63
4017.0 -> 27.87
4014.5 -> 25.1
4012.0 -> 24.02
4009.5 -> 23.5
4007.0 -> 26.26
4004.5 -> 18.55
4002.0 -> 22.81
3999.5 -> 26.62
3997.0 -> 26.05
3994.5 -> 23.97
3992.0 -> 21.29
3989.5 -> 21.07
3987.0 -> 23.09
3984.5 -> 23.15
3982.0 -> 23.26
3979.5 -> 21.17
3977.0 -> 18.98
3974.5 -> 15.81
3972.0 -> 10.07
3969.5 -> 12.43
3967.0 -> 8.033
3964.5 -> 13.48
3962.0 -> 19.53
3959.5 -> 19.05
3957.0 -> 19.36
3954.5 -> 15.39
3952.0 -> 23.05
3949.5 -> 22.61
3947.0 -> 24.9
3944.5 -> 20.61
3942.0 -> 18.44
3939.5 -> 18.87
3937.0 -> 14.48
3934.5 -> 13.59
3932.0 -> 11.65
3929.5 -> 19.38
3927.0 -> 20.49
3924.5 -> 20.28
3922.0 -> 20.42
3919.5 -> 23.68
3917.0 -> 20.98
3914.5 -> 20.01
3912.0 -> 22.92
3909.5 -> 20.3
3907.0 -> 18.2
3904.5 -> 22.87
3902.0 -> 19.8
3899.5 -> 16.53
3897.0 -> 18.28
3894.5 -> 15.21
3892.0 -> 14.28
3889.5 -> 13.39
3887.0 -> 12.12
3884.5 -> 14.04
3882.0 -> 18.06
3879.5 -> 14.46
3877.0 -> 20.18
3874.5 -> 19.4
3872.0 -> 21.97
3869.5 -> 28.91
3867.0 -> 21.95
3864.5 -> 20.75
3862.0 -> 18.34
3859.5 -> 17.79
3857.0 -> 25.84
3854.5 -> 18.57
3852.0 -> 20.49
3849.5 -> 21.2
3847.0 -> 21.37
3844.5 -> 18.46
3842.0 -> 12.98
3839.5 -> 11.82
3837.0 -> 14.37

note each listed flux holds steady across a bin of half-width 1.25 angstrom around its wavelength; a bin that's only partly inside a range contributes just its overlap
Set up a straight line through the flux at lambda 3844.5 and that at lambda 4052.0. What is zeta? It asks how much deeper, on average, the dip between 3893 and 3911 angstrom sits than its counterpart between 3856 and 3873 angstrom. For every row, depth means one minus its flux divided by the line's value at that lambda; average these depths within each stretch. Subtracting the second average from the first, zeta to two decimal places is 0.22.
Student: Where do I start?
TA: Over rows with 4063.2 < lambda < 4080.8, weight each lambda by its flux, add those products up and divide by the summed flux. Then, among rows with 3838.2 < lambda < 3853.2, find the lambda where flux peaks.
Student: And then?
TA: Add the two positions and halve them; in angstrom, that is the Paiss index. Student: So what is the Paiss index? 3959.5 angstrom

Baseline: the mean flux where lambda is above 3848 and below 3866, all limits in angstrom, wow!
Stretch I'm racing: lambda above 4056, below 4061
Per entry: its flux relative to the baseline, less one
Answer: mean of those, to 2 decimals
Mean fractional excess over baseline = 0.14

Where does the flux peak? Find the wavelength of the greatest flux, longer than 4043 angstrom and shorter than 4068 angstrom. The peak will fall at 4054.5 angstrom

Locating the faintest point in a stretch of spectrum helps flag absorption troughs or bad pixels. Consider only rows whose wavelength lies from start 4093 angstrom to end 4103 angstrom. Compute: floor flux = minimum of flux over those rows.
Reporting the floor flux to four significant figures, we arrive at 13.98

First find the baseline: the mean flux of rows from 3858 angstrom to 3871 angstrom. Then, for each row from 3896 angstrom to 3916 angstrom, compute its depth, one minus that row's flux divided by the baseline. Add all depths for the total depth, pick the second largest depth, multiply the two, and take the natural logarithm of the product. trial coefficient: -2.3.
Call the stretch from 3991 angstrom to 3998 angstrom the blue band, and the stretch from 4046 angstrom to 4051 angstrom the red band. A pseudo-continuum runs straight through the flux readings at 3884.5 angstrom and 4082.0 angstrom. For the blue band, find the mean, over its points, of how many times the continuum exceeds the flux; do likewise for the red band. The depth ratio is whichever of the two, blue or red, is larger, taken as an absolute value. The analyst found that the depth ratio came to 1.00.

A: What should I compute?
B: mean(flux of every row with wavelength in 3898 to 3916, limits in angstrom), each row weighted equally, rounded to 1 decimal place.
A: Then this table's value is 20.1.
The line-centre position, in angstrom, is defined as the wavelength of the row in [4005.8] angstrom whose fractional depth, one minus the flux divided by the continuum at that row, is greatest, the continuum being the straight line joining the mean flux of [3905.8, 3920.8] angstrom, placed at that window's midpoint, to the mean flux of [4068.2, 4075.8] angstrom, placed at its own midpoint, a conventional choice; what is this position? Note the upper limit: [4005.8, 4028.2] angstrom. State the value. 4027.0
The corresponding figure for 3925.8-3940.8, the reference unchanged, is 3932.0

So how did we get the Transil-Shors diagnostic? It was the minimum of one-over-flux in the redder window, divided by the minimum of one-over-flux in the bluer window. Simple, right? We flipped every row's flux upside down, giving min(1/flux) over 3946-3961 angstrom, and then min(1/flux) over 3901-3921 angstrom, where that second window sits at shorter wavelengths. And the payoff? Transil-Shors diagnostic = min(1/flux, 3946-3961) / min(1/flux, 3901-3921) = 0.95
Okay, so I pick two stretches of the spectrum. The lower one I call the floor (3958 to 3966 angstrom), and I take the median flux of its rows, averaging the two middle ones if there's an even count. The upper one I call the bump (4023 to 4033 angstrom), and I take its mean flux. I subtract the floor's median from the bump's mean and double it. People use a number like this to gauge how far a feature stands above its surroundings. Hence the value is 10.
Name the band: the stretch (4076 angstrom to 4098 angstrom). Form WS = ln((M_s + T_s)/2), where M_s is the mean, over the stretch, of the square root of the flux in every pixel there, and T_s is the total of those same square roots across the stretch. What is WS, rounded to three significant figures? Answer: 3.09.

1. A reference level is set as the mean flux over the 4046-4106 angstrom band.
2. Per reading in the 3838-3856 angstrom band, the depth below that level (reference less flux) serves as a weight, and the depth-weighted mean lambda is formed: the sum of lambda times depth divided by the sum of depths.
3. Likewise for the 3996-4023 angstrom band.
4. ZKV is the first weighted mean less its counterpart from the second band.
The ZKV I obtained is -168.0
